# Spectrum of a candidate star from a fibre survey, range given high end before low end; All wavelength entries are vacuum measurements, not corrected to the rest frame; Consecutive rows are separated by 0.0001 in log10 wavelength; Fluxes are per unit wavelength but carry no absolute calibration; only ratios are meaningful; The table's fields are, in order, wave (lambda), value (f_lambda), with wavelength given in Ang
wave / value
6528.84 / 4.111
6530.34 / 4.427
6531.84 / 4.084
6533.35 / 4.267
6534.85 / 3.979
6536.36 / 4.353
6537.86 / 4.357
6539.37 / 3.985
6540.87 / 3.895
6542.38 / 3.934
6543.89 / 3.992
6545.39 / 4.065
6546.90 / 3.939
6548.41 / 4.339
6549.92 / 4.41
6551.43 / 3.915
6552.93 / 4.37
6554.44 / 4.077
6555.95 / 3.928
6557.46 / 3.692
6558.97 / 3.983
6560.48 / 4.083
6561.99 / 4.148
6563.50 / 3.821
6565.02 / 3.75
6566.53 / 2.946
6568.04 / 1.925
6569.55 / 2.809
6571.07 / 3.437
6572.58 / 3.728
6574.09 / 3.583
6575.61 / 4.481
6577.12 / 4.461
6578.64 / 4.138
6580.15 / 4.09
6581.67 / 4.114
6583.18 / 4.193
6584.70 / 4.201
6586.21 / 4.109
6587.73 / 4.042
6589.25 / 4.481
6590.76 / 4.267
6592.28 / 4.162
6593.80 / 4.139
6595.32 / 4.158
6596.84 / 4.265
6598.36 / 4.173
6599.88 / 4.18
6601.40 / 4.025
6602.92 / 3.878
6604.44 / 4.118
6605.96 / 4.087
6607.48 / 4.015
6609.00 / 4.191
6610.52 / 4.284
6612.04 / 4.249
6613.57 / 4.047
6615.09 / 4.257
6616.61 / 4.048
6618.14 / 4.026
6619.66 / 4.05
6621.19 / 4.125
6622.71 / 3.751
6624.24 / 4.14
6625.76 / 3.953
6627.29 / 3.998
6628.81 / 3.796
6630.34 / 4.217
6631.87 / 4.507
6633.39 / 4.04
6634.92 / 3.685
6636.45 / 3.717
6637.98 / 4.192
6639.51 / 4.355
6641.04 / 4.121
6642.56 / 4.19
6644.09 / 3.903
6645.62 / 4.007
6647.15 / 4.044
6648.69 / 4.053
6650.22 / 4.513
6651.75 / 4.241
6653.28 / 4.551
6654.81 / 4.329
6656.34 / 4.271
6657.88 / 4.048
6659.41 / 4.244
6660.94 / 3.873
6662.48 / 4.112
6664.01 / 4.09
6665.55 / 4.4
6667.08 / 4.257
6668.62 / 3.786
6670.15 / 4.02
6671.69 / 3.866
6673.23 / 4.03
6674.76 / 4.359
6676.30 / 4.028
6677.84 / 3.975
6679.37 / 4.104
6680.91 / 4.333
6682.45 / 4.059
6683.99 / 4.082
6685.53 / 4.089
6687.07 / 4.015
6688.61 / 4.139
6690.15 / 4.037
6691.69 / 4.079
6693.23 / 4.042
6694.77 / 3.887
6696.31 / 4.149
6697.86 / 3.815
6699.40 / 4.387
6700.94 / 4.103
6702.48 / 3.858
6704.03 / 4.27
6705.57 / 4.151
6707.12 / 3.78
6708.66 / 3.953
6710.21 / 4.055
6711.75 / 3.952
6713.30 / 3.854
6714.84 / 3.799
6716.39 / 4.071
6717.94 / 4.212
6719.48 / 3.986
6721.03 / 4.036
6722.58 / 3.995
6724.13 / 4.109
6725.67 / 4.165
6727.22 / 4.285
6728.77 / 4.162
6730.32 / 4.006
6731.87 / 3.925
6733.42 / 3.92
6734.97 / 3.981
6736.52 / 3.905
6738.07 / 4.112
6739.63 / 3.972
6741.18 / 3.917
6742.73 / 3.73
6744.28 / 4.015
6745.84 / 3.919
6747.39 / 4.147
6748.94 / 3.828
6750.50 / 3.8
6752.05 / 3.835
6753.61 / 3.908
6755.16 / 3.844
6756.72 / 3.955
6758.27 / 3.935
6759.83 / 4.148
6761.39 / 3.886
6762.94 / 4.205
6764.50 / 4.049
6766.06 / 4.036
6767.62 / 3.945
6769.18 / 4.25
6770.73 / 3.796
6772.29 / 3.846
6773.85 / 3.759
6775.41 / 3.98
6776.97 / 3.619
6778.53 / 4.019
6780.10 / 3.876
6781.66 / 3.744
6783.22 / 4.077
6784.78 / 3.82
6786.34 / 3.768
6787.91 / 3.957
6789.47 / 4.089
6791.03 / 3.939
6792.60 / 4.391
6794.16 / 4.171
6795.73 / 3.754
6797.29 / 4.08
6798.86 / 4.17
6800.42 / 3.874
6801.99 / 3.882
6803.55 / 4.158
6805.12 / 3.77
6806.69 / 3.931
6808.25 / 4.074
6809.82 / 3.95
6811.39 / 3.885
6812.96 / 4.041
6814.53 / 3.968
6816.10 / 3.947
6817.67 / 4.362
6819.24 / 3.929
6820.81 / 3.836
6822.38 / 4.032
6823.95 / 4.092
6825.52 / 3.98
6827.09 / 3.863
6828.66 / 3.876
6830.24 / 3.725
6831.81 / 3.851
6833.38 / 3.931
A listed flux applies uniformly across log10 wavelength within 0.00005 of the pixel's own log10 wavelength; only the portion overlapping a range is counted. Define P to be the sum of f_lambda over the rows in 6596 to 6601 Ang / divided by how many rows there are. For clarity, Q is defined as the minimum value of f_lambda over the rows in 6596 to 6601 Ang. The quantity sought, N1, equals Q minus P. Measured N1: -0.03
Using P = 4.21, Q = 4.173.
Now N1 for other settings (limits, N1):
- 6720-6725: -0.05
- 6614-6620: -0.07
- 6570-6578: -0.50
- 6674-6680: -0.14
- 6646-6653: -0.17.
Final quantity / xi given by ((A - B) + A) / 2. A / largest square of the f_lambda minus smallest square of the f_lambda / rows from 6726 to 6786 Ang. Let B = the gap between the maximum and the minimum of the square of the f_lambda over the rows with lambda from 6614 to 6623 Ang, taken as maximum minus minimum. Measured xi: 3.2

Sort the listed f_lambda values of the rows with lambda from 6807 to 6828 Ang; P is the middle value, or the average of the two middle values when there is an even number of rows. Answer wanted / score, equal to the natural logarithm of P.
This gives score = 1.38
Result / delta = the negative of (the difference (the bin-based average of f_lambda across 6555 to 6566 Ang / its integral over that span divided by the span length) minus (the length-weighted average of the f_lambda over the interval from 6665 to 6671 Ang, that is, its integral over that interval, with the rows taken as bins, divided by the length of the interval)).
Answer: 0.21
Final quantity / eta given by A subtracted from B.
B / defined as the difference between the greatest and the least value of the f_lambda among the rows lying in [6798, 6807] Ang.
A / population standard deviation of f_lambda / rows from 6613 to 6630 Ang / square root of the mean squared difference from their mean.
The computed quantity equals 0.3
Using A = 0.139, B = 0.4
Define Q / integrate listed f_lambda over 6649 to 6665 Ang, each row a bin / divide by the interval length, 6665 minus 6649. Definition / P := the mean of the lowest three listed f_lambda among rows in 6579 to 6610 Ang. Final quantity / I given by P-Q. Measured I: -0.25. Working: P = 3.97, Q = 4.22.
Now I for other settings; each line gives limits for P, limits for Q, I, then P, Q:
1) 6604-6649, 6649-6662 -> -0.53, 3.72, 4.25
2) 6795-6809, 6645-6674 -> -0.34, 3.80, 4.14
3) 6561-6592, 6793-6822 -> -1.43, 2.56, 3.99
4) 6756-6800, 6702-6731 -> -0.33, 3.71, 4.04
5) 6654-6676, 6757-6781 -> -0.11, 3.84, 3.96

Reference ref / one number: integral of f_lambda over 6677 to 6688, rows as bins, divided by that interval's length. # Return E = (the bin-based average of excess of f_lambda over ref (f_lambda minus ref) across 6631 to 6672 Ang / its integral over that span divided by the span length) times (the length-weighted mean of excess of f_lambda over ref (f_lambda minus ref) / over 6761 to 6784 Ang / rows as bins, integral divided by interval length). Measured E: -0.0055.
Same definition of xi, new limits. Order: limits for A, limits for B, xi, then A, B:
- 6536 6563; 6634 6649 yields 3.1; 5.8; 5.4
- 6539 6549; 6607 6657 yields 0.1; 3.7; 7.1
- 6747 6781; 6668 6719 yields 2.5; 5.0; 5.0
